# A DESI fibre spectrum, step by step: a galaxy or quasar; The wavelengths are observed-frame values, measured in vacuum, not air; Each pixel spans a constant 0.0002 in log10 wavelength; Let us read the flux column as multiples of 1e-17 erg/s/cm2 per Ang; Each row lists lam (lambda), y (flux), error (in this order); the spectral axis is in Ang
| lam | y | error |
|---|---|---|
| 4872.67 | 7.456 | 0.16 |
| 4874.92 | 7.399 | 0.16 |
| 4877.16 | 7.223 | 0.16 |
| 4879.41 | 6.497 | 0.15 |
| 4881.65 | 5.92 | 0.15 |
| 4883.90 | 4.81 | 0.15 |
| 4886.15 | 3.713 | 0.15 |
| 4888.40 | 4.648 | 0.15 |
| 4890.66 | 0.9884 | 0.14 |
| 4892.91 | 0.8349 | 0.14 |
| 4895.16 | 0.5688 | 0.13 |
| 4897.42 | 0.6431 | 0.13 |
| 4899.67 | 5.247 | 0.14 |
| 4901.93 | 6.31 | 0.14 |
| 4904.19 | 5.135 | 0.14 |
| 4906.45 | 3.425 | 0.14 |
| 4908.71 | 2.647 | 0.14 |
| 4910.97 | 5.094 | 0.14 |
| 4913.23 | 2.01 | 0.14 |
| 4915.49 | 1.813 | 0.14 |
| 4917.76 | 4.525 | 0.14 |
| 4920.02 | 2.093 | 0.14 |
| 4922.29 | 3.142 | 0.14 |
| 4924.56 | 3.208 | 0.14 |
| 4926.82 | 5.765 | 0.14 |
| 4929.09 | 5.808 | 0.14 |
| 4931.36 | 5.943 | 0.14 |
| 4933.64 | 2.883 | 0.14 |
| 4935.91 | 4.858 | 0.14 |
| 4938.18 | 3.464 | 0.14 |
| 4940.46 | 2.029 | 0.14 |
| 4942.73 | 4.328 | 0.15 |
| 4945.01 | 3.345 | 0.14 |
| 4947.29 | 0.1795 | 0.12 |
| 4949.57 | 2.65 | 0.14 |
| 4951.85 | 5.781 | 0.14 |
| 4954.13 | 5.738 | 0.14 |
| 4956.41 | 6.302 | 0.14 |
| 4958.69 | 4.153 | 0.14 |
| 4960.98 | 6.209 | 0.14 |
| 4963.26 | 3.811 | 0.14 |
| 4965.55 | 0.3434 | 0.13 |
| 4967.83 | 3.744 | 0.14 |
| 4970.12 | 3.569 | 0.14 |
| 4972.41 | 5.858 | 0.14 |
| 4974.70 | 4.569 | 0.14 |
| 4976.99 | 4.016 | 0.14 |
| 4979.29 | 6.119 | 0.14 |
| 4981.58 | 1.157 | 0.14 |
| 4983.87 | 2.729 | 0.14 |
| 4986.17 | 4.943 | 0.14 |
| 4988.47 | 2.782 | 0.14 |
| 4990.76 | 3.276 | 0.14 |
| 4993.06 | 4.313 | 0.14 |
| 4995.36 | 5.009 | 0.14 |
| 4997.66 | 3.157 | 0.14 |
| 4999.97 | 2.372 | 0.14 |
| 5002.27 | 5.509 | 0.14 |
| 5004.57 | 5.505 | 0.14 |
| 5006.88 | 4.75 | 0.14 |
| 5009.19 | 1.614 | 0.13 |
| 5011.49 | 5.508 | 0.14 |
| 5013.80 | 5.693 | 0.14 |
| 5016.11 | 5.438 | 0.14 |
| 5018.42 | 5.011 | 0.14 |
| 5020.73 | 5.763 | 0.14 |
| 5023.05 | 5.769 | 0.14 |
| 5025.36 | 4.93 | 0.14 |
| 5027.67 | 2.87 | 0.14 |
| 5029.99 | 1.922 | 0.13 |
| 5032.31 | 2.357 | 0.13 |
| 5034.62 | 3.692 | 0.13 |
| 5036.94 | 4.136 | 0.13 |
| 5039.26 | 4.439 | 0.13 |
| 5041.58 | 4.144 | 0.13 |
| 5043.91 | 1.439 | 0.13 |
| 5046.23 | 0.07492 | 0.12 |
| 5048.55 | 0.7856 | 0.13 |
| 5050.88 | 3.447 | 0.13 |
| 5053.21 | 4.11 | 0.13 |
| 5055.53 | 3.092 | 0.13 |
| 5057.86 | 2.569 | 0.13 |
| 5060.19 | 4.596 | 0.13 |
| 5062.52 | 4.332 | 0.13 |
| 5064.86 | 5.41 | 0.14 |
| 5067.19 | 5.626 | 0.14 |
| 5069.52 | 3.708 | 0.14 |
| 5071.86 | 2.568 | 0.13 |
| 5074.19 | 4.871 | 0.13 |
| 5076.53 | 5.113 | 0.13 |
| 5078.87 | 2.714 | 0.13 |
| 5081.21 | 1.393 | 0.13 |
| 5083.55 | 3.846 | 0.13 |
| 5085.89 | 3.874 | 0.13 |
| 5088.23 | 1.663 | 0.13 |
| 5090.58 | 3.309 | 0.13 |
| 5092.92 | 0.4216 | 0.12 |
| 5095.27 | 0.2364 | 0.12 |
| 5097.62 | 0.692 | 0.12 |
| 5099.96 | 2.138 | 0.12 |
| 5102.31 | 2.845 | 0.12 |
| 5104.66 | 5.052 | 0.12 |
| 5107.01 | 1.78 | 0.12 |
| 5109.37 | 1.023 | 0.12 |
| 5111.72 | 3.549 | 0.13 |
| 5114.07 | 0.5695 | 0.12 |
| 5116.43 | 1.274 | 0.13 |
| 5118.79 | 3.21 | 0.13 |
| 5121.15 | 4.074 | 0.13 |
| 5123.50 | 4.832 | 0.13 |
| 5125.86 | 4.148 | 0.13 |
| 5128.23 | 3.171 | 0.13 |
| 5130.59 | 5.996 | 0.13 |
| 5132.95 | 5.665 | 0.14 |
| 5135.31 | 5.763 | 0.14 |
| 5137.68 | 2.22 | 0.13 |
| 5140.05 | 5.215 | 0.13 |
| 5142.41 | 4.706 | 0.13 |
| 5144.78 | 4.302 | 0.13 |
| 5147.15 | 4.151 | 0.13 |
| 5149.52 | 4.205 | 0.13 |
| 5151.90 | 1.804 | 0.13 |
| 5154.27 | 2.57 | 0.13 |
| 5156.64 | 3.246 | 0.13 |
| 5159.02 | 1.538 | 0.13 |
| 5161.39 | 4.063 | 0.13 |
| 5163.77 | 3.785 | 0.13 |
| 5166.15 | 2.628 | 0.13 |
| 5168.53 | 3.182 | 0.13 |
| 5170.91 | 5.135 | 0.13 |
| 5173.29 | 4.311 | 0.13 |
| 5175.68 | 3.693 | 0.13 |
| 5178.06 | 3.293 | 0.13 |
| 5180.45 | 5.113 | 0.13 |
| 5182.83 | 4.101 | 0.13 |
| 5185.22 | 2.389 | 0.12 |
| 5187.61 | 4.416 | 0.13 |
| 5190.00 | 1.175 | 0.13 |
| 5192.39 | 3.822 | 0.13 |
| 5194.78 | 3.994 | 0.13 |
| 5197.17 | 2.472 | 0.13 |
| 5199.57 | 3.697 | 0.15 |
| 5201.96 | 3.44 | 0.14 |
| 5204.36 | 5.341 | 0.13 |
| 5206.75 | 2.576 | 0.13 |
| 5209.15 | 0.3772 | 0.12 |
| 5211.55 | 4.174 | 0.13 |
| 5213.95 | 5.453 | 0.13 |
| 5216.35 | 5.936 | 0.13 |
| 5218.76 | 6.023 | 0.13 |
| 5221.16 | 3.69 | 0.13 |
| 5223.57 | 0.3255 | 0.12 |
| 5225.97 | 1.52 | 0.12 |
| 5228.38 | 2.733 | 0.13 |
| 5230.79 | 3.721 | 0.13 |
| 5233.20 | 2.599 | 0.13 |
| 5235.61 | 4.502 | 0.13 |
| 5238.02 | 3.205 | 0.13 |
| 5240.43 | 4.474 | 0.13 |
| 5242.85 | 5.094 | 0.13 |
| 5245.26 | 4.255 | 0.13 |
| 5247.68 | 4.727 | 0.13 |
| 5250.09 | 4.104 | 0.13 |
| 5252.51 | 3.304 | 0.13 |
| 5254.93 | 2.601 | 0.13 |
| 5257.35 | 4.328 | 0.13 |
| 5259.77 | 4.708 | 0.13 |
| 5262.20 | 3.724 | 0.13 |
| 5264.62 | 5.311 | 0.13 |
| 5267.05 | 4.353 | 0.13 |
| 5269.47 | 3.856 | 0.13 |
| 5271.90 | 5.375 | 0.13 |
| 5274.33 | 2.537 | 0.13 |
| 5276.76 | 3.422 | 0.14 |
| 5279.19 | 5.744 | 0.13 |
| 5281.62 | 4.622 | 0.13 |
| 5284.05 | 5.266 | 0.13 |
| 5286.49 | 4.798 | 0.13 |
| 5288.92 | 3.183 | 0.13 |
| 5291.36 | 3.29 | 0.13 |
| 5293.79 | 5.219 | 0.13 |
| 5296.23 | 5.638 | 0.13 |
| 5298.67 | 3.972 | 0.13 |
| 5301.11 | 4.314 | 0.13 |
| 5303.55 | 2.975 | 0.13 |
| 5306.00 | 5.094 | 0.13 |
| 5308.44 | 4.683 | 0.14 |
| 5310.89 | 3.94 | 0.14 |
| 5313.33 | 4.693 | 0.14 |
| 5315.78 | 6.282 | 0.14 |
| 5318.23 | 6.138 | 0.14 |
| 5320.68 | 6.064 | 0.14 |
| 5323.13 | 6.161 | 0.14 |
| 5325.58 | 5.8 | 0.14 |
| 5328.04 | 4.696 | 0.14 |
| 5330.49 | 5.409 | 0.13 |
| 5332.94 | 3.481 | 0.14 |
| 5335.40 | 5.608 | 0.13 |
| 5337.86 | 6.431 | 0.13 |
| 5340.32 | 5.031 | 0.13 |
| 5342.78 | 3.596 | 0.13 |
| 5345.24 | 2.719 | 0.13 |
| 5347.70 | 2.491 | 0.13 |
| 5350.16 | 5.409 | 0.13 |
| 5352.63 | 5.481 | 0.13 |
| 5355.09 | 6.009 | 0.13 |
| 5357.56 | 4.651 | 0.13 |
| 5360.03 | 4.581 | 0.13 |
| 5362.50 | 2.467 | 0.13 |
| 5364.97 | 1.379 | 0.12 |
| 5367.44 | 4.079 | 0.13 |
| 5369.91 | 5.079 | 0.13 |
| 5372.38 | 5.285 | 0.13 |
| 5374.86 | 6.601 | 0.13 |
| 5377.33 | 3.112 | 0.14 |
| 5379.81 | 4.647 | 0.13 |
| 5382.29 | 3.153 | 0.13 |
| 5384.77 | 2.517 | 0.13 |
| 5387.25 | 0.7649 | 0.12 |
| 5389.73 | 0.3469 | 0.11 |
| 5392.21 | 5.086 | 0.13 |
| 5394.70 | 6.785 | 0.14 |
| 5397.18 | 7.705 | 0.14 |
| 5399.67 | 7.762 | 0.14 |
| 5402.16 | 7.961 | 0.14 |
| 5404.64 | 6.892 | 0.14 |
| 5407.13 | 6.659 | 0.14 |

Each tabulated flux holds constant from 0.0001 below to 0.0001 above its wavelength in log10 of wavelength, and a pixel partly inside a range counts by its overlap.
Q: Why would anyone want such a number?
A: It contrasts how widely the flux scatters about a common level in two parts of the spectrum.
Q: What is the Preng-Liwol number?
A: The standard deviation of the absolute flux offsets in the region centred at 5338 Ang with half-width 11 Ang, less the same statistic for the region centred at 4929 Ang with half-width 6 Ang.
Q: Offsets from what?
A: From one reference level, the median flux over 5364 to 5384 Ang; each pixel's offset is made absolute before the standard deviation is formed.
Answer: 0.4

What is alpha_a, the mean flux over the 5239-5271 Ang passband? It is 4.22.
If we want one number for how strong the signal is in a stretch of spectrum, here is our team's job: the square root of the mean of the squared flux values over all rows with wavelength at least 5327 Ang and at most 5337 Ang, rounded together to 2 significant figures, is 4.9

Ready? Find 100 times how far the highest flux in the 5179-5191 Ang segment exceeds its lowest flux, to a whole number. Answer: 394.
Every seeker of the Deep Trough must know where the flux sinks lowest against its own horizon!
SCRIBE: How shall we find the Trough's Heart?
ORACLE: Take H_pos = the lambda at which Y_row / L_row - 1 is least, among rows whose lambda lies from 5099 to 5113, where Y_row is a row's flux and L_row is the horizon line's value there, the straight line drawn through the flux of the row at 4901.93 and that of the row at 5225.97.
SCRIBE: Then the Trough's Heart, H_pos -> 5109.37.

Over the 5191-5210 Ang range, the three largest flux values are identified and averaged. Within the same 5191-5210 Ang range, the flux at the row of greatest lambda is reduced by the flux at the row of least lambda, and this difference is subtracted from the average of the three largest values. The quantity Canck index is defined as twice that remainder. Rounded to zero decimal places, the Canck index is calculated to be 16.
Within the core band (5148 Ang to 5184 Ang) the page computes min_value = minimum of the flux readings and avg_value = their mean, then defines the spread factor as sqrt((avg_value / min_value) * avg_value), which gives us 3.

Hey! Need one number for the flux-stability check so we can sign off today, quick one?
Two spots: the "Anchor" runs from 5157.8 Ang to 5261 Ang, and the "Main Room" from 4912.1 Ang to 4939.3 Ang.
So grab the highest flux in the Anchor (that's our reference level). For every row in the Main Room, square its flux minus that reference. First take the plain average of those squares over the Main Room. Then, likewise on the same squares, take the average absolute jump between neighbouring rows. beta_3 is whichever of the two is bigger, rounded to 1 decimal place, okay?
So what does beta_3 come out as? 7.1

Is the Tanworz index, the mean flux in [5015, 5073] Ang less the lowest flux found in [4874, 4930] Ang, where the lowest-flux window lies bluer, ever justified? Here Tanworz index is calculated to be 3.12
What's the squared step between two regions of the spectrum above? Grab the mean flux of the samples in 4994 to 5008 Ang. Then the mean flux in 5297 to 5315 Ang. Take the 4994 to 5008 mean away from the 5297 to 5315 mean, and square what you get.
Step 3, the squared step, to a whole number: 0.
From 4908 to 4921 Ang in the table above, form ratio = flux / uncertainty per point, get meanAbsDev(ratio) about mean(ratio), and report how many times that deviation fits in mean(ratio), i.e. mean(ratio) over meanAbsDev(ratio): 2.6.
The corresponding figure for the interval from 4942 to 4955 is 2.3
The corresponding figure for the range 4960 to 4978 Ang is 3.5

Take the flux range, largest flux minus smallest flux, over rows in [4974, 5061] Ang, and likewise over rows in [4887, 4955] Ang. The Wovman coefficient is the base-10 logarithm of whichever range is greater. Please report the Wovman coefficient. 0.79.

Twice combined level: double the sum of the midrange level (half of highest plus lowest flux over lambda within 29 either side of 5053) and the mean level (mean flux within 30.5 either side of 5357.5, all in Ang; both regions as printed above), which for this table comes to 14.1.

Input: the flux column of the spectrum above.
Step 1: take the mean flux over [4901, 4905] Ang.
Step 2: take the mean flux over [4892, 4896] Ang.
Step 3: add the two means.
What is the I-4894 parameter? 6.4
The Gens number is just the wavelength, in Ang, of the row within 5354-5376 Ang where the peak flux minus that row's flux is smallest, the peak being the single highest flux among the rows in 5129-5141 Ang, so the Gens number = 5374.86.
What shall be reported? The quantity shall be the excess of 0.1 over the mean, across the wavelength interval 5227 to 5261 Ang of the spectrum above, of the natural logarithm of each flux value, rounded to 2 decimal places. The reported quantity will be -1.23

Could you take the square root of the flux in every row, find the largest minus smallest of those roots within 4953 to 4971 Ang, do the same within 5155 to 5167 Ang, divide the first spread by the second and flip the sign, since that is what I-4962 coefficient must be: -2.5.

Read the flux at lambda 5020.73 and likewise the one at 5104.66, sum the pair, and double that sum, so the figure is 22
